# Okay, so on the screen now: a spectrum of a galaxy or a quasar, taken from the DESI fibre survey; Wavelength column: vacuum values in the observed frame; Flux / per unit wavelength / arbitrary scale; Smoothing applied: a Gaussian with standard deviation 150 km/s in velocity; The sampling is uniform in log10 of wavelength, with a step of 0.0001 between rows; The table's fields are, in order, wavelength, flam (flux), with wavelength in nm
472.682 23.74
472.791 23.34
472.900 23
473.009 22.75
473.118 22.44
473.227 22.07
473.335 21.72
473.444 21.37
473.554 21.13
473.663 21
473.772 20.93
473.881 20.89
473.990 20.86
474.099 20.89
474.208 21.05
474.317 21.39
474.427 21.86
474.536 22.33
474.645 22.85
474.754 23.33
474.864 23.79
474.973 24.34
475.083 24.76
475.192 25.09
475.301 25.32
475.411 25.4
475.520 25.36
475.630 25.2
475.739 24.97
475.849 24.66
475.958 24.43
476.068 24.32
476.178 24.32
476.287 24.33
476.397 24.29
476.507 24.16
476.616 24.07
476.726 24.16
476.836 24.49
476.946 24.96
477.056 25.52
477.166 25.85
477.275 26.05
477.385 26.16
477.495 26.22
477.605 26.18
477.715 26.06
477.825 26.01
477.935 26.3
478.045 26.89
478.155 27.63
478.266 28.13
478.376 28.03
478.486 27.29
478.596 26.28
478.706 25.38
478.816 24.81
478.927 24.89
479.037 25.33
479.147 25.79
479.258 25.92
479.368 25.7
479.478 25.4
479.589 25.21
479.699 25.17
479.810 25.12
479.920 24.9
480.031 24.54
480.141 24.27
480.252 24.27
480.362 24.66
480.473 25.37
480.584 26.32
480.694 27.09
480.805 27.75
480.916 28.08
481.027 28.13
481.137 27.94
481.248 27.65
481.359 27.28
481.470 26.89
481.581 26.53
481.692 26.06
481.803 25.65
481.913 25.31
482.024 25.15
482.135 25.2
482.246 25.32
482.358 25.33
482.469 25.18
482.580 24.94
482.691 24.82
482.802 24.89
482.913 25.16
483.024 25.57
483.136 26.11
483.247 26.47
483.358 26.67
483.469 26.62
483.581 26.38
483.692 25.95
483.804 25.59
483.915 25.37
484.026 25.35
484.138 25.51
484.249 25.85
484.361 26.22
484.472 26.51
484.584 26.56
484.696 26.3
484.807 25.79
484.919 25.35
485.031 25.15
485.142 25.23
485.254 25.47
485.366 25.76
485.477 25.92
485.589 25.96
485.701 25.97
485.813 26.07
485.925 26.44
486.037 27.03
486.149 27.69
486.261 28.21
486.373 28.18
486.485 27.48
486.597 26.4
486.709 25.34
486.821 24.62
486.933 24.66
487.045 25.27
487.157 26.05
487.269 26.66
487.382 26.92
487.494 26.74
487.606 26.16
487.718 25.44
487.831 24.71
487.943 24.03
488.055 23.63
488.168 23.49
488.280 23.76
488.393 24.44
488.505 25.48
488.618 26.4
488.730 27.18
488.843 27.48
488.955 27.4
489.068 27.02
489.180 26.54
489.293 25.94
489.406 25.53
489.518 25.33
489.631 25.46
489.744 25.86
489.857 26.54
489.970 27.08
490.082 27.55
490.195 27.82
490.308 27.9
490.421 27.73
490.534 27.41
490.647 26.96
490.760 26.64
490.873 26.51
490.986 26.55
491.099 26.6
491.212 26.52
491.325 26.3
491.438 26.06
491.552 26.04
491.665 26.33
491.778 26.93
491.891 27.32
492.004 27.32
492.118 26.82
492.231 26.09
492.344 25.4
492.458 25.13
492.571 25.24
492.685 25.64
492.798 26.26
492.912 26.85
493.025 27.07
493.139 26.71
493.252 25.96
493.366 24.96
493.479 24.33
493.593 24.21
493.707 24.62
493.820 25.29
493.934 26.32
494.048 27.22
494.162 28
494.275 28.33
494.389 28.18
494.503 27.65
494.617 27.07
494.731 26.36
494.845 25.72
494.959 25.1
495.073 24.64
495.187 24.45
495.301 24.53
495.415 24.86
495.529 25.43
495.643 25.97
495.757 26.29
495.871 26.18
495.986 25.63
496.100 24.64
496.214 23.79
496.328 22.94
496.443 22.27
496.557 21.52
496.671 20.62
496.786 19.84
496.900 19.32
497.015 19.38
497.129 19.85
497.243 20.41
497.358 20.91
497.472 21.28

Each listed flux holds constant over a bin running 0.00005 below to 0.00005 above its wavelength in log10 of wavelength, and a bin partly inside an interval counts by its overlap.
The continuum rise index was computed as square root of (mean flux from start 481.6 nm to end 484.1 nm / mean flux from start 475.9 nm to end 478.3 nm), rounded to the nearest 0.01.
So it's 1.00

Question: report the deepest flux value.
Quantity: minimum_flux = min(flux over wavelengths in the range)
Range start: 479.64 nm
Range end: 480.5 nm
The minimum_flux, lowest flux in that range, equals 24.27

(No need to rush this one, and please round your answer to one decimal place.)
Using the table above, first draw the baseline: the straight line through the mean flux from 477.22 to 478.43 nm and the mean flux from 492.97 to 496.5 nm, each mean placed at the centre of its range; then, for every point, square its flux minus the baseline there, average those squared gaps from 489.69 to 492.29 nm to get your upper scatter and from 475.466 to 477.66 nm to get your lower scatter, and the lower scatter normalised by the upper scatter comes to 3.1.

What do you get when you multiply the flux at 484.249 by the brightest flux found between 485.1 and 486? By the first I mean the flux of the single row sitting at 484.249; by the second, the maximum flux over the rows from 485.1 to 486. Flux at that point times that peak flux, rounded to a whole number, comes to 683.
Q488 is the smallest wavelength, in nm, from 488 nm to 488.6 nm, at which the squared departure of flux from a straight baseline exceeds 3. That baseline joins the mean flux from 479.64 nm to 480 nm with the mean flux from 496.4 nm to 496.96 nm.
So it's 488.505 nm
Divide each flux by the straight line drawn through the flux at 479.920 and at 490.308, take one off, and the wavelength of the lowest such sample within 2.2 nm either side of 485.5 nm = 486.821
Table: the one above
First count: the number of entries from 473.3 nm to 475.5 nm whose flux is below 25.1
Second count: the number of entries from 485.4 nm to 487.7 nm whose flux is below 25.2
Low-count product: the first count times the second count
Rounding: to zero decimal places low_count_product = 36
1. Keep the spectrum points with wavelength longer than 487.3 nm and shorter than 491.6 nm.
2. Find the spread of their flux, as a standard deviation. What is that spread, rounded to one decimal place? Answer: 1.2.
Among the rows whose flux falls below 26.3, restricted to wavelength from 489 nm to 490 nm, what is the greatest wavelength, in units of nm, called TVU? 489.744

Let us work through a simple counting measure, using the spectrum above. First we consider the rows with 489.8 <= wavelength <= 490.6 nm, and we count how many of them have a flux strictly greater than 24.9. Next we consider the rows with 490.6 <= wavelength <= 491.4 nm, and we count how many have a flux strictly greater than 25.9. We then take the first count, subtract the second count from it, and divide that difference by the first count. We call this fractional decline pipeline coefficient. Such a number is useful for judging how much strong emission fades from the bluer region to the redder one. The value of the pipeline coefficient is 0.00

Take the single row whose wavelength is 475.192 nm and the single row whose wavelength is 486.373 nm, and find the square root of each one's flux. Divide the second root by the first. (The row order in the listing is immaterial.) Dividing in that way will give 1.06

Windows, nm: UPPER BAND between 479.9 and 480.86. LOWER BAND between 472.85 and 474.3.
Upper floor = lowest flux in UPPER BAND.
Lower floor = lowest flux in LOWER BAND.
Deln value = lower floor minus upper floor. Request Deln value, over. -3.4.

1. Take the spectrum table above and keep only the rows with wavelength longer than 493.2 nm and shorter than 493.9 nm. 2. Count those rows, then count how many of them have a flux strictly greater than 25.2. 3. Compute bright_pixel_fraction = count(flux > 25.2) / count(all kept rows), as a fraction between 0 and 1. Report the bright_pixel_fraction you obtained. 0.33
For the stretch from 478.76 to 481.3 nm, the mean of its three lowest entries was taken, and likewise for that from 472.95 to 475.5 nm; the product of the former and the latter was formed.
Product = 509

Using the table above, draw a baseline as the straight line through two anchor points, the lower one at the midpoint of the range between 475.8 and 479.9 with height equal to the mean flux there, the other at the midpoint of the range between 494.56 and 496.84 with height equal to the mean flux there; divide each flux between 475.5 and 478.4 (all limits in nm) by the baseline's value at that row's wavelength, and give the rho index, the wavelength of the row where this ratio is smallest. 476.616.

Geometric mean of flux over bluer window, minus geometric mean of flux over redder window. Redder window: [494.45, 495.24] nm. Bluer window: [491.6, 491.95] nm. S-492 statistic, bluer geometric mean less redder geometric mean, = 1.0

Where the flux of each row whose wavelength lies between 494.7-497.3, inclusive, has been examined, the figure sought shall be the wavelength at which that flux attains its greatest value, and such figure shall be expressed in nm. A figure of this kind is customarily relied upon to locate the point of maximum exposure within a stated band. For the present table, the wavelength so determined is 494.731 nm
